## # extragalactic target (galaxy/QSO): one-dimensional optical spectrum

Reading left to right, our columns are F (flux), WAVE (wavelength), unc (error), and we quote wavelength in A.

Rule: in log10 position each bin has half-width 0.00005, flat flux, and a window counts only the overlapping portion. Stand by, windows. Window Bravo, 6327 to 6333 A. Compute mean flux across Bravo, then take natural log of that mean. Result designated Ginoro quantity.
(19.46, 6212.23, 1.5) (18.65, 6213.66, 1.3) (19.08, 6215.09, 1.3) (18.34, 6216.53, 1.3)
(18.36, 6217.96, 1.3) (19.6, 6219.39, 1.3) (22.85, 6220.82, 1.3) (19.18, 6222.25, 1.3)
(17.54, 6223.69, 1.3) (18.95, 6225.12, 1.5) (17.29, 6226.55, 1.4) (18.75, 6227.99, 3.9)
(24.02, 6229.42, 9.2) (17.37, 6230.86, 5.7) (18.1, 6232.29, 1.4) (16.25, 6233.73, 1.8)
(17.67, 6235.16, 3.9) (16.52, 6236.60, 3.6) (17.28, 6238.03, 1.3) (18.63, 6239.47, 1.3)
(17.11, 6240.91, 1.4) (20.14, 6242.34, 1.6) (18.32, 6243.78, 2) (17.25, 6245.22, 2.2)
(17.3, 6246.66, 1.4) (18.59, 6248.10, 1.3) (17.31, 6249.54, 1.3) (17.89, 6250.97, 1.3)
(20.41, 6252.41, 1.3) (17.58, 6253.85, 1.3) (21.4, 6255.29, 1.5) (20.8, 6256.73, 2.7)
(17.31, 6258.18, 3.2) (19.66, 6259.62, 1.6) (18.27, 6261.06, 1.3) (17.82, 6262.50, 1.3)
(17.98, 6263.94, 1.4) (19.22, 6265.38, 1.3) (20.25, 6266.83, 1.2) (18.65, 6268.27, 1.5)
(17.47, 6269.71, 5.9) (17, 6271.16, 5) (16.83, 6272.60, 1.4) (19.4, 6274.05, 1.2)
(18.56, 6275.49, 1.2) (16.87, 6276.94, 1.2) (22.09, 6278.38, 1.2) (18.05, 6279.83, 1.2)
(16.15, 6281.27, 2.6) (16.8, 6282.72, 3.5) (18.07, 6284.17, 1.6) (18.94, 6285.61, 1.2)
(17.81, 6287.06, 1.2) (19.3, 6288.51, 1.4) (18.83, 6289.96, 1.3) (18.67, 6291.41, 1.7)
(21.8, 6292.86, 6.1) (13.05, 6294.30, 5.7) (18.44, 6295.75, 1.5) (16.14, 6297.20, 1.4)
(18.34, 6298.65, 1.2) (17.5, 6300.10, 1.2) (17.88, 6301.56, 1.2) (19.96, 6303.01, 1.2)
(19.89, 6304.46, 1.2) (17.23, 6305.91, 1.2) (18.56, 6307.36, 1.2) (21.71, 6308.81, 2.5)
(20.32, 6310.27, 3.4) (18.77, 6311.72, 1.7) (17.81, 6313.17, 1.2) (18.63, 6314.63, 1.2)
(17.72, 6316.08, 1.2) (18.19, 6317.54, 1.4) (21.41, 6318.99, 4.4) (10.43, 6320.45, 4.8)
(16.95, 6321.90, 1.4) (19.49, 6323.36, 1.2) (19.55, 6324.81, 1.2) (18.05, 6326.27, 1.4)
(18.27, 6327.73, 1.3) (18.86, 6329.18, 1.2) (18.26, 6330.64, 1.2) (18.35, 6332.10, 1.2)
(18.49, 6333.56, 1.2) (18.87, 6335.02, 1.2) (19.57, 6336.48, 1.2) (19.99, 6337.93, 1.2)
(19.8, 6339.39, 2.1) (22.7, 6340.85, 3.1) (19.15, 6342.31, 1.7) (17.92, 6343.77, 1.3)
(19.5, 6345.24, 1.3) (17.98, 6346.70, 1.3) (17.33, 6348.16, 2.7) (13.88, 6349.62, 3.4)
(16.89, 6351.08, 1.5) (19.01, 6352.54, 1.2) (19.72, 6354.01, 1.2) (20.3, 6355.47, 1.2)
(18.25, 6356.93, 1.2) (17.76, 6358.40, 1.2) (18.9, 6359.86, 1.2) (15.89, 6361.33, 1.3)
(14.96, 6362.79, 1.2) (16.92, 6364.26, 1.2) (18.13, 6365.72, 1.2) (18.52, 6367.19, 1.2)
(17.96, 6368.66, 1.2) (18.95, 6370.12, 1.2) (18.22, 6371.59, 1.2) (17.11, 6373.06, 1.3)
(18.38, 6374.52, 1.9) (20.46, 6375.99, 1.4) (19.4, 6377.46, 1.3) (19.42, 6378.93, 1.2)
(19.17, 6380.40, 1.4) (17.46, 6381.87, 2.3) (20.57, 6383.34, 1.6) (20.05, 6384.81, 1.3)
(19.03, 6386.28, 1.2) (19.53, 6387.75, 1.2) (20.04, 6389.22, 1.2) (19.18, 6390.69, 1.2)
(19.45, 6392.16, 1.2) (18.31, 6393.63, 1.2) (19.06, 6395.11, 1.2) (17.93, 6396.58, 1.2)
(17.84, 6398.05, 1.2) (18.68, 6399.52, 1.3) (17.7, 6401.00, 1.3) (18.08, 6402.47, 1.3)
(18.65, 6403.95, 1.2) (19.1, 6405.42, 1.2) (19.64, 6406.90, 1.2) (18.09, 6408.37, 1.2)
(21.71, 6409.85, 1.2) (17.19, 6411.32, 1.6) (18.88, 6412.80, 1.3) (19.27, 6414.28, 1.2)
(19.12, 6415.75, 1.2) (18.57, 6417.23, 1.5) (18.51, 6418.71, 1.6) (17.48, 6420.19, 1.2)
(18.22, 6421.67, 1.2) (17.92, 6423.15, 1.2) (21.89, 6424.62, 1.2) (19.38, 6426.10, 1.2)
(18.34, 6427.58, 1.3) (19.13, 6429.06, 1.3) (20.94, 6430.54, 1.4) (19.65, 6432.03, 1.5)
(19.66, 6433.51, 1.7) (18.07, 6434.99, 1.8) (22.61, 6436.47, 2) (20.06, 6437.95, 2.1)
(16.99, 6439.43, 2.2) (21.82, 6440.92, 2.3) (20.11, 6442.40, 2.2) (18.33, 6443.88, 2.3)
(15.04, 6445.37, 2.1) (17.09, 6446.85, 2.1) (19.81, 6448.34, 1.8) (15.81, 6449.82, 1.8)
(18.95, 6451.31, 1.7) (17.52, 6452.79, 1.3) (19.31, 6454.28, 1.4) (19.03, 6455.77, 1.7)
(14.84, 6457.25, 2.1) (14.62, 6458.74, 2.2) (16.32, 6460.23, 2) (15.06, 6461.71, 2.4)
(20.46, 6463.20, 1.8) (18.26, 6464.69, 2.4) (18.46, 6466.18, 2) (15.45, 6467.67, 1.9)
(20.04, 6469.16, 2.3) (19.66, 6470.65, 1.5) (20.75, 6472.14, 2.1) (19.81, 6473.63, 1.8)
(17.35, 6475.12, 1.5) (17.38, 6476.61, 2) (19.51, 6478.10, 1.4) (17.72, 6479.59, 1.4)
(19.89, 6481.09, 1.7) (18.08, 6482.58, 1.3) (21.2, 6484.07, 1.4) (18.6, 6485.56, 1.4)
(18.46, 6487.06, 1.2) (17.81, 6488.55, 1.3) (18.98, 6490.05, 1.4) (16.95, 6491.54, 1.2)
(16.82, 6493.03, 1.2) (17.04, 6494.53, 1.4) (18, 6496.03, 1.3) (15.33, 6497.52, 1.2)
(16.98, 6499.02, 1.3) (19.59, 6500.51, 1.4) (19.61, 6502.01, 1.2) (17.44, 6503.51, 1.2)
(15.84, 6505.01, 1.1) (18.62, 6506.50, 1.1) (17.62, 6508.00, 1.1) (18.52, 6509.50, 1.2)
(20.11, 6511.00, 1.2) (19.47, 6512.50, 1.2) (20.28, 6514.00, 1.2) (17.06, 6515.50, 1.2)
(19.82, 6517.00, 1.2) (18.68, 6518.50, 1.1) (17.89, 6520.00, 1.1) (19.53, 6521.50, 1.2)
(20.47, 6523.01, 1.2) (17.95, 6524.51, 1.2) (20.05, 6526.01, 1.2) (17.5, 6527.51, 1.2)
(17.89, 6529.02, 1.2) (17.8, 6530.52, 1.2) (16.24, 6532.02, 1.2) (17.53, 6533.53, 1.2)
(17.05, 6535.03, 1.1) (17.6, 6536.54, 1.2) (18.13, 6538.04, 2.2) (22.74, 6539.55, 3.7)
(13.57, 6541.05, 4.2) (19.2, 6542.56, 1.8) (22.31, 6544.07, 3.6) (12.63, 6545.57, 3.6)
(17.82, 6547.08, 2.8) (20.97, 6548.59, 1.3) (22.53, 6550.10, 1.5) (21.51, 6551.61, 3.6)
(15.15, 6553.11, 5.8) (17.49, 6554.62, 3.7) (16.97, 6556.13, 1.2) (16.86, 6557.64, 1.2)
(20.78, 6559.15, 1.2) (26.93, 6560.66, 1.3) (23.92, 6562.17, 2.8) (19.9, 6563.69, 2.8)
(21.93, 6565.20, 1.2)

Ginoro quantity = 2.914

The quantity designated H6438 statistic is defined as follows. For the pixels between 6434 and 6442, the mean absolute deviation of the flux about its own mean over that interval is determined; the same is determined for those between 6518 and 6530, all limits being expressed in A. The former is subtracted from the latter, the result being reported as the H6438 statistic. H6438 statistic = -1.0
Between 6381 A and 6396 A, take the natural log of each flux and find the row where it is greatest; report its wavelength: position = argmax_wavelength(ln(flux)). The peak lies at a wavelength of 6383.34 A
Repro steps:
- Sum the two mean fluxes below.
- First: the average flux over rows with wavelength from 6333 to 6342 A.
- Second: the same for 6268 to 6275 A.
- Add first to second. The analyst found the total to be 37.8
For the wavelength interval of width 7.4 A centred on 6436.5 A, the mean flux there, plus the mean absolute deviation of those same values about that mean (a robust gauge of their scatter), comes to 21.0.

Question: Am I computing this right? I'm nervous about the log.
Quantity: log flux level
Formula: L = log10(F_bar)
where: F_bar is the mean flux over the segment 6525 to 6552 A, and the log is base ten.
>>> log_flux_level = 1.27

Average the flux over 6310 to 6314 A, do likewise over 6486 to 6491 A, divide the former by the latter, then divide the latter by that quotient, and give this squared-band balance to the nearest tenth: 17.9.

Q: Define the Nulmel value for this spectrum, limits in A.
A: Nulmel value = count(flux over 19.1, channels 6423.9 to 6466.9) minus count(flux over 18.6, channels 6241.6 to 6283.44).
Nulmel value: 3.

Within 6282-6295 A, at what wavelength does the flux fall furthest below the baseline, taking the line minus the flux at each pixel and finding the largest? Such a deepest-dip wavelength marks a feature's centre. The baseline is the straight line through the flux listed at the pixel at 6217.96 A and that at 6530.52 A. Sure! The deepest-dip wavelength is 6294.30 A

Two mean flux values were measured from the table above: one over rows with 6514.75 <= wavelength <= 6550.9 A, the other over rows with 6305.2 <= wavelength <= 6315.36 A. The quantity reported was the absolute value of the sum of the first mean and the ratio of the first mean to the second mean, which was 19.4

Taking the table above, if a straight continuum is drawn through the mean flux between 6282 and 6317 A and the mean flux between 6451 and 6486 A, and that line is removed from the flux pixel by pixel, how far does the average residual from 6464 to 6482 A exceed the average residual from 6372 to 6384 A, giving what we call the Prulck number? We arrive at -0.2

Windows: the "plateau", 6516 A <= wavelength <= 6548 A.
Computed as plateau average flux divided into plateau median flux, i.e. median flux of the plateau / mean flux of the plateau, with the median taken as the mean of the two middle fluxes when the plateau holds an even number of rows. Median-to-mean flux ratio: 0.98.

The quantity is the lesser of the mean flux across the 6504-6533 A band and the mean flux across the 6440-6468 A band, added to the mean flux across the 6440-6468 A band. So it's 35.4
